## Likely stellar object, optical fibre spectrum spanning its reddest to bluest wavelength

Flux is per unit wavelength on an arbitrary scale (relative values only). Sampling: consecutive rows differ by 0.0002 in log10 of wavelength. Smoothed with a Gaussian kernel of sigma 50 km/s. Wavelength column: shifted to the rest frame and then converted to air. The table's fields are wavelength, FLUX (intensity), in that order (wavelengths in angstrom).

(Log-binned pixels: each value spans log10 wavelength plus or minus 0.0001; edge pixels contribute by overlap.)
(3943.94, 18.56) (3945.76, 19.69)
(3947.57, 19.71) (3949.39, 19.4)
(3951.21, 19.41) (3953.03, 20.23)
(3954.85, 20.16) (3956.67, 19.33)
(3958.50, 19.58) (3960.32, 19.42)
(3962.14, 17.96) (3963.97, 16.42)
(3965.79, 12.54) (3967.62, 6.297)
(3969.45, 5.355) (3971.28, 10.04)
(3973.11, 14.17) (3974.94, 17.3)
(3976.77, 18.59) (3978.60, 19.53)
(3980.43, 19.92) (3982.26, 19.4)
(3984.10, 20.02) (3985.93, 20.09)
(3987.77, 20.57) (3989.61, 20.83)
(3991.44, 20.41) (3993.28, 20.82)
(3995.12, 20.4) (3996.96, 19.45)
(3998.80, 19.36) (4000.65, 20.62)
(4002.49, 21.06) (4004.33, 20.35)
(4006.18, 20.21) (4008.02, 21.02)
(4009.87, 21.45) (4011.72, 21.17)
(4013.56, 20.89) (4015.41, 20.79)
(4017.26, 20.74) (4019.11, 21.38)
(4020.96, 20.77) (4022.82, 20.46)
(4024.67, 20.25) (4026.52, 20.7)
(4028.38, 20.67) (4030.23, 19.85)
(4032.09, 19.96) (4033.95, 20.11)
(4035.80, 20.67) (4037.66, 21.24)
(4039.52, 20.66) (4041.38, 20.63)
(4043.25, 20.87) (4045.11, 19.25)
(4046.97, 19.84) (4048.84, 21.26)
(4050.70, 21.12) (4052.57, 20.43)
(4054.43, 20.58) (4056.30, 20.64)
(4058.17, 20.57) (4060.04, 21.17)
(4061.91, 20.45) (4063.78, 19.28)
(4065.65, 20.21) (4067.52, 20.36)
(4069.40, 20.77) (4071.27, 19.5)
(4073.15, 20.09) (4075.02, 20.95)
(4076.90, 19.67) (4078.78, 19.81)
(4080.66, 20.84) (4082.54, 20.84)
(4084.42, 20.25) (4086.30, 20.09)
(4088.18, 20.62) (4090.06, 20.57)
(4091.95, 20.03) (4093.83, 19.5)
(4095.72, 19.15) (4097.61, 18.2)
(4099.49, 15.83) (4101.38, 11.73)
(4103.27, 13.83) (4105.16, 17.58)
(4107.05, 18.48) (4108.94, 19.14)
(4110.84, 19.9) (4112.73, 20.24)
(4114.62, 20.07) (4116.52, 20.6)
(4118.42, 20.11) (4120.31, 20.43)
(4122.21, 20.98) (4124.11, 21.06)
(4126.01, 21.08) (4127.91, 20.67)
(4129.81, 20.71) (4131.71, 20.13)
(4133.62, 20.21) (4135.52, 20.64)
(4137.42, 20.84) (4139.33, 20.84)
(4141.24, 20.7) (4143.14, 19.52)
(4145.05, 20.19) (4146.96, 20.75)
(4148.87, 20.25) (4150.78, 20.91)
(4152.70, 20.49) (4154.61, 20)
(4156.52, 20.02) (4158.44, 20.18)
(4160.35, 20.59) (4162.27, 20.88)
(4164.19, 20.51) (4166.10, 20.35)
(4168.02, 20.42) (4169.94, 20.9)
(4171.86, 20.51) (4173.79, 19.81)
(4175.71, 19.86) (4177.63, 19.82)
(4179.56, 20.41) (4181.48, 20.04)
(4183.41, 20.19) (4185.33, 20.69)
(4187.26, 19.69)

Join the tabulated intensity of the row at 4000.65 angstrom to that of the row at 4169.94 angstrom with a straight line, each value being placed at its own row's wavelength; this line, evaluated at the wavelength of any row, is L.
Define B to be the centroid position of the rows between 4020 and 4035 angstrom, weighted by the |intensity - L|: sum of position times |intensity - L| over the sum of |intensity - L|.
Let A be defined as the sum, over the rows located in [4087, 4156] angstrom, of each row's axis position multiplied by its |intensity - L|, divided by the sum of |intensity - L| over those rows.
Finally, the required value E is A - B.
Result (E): 78.7 angstrom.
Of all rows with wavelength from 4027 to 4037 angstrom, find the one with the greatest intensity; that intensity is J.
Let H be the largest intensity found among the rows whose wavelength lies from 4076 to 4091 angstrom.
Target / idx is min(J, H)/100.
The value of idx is 0.2067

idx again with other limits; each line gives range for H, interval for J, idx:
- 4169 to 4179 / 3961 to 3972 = 0.1796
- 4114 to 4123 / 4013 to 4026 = 0.2098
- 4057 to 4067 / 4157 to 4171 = 0.2090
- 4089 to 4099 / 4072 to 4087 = 0.2057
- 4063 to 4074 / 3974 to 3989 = 0.2057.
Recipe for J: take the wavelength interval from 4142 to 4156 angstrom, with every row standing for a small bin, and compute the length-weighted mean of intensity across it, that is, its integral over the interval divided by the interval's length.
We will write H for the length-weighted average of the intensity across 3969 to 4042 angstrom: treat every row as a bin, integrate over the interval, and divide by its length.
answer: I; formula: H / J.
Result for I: 0.97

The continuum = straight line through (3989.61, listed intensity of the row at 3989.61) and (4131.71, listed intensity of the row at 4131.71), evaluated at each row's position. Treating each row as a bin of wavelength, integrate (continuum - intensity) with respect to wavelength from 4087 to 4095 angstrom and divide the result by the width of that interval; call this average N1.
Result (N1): 0.2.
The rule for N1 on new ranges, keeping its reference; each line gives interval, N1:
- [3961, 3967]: 5.6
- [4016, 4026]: 0.0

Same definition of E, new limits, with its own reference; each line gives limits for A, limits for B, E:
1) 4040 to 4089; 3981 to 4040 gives 57.0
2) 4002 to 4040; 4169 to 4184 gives -157.7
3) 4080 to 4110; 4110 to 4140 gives -20.4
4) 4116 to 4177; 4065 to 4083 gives 76.3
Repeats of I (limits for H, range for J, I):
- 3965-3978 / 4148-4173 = 0.60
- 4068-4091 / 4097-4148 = 1.05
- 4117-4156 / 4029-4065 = 1.00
